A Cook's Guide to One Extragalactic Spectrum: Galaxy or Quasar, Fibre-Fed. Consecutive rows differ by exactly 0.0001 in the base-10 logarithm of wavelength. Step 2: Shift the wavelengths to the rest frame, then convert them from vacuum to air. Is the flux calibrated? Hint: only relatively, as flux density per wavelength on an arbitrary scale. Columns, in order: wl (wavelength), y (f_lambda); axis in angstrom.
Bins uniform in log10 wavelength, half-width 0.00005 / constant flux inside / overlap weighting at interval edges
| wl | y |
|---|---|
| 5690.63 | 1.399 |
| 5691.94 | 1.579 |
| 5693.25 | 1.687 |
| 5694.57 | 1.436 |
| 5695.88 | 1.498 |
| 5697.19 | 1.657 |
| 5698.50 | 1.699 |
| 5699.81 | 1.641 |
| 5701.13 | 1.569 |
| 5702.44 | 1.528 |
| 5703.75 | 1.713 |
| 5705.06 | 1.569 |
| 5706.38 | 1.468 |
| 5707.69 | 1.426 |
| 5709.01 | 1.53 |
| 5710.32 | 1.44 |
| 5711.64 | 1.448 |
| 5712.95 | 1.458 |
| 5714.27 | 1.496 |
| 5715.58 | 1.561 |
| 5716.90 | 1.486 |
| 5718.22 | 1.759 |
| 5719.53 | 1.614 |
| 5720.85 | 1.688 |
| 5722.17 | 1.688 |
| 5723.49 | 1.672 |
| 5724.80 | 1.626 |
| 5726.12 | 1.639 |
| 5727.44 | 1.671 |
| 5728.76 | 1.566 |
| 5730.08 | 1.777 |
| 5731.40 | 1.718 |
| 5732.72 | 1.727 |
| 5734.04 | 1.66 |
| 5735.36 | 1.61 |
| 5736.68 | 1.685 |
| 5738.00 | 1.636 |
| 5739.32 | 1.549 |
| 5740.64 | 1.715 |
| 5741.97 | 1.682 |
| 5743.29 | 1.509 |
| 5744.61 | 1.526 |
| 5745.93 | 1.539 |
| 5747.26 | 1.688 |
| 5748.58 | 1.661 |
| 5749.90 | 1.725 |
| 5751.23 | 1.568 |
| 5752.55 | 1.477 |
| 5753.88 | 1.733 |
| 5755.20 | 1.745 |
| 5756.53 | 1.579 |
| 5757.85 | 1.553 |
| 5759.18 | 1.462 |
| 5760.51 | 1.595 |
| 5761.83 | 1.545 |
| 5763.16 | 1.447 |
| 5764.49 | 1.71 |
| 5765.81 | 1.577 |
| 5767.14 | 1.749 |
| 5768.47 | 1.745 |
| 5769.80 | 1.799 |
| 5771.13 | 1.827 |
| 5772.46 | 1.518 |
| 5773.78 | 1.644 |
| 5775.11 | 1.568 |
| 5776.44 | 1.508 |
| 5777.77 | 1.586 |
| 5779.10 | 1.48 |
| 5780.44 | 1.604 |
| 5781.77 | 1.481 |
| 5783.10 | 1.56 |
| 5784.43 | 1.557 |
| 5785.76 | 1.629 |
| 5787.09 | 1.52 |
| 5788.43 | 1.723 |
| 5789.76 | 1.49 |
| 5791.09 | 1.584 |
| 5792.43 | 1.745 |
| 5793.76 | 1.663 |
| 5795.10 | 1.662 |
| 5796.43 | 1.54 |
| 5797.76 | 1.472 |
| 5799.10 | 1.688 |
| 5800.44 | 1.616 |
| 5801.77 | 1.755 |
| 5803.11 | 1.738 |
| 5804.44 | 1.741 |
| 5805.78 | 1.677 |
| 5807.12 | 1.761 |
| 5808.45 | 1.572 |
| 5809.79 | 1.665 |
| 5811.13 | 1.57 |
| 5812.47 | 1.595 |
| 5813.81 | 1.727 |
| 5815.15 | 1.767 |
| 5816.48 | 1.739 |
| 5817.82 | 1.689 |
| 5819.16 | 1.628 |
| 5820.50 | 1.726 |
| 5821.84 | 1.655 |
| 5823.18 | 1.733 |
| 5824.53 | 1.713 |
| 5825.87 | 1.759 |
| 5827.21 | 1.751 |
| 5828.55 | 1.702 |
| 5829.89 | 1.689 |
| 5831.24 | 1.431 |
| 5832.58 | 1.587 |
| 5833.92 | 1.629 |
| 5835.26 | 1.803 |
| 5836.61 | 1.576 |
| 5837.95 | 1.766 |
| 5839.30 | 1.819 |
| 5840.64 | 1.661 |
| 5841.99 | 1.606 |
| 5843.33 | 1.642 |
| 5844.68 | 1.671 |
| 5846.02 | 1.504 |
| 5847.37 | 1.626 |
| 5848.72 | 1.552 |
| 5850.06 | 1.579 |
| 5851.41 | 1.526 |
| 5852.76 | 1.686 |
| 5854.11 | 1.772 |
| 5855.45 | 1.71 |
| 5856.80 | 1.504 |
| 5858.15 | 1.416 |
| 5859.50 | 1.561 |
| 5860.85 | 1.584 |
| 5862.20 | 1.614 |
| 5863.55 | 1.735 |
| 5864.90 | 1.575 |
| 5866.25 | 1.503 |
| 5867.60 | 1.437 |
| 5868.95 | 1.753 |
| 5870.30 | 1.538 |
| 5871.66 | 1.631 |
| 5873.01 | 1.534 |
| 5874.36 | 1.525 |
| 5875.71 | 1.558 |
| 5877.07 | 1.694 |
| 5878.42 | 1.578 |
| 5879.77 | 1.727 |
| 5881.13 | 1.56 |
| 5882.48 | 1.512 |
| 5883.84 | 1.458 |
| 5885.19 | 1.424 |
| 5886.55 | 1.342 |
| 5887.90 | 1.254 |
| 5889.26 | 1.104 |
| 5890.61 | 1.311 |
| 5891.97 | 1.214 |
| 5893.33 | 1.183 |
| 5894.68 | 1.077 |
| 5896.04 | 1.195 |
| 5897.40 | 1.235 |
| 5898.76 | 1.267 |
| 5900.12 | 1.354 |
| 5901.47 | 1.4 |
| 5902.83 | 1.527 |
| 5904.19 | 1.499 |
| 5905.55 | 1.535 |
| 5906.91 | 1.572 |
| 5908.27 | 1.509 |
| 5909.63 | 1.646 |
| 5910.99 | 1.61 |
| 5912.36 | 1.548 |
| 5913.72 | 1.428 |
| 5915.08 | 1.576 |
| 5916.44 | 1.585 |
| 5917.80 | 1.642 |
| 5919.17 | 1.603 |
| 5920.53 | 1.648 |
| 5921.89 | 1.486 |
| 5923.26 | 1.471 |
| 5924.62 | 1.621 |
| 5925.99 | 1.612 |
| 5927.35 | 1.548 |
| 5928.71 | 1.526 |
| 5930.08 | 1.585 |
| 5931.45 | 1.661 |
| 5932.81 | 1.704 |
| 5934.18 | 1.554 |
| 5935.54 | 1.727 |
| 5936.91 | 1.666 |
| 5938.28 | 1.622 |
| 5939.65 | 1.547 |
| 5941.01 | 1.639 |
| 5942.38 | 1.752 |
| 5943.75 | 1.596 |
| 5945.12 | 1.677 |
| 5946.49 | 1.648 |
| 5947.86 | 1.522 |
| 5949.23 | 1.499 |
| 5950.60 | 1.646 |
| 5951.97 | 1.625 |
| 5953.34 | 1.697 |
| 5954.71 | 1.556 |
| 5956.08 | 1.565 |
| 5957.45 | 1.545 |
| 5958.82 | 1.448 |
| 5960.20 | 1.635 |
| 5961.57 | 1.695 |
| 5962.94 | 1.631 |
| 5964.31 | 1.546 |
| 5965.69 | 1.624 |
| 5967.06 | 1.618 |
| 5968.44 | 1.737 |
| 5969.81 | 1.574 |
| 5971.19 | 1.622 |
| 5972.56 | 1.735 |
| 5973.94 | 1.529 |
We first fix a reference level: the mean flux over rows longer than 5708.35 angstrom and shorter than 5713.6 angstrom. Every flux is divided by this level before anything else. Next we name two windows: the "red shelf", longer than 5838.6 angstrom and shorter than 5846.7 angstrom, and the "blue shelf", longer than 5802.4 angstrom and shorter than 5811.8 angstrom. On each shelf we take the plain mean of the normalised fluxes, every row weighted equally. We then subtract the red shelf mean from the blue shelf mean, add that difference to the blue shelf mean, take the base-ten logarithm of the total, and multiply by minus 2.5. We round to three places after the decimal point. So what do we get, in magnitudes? -0.158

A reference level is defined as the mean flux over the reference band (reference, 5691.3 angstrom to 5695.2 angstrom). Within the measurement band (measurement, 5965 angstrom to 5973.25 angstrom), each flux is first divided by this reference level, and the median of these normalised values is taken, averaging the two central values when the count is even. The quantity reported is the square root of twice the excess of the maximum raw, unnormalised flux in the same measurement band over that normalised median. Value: 1.18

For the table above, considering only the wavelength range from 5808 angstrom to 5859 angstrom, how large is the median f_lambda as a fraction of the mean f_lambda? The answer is 1.01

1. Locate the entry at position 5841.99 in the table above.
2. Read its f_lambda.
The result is 1.606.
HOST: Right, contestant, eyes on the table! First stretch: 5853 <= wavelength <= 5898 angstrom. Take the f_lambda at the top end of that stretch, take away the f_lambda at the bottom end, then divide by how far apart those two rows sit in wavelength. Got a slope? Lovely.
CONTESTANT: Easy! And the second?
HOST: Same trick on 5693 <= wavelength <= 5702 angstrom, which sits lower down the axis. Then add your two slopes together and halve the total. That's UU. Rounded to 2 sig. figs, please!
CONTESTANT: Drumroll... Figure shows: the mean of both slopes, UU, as -0.014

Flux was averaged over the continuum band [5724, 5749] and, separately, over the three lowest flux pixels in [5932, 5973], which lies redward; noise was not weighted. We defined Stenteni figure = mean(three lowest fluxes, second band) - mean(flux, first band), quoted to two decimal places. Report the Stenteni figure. -0.15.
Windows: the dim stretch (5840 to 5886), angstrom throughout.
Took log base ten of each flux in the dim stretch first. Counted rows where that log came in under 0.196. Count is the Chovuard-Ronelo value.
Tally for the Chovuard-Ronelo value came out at 16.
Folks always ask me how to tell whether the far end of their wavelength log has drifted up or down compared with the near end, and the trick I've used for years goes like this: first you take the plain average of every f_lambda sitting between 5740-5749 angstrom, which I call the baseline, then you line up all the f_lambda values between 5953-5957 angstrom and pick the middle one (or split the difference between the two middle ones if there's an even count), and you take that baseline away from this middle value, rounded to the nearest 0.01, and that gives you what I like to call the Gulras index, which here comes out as -0.05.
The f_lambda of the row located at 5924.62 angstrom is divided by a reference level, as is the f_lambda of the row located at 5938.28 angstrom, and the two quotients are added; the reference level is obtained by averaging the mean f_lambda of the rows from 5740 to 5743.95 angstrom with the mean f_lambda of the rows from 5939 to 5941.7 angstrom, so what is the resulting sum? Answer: 2.01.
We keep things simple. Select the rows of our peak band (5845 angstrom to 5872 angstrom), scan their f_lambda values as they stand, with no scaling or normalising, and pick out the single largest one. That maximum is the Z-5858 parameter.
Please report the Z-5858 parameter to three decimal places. 1.772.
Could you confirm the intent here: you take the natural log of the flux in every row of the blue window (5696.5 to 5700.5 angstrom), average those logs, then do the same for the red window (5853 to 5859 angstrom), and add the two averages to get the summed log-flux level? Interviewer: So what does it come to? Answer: 0.98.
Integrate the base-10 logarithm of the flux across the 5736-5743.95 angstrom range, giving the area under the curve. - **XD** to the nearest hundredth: 1.68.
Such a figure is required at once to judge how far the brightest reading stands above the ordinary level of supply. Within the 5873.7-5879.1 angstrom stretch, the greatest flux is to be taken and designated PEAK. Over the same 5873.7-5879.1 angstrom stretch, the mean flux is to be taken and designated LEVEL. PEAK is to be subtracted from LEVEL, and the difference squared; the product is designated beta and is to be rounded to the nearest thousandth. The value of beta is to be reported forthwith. 0.011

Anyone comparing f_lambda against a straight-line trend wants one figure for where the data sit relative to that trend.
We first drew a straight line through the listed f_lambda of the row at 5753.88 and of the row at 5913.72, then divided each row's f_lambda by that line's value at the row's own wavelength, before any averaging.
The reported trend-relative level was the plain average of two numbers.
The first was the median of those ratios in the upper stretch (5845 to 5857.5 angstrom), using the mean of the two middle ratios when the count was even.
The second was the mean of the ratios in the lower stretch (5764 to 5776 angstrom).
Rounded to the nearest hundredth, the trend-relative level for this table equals 1.00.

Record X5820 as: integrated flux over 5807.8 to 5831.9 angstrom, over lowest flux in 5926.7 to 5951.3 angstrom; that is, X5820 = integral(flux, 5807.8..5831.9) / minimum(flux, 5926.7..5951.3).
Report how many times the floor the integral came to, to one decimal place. 26.9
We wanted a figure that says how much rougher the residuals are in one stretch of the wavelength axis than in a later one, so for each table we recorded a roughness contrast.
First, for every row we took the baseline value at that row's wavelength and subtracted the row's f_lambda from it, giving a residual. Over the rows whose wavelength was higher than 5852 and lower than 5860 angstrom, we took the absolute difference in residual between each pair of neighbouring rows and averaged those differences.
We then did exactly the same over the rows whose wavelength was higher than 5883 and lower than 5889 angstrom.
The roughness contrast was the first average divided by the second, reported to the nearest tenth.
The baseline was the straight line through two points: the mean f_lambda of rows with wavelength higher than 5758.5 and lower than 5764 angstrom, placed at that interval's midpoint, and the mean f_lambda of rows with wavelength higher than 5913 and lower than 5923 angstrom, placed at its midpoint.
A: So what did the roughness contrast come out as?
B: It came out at 1.7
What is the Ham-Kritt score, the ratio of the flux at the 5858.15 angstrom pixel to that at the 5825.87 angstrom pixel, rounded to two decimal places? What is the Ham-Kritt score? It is 0.81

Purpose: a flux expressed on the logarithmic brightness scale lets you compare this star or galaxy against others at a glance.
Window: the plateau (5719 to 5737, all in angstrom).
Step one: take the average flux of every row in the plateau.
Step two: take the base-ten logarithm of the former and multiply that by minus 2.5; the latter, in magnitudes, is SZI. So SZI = -0.555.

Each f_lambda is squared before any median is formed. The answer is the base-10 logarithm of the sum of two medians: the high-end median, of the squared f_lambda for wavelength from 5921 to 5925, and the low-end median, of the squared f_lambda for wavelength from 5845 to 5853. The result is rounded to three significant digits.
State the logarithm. 0.668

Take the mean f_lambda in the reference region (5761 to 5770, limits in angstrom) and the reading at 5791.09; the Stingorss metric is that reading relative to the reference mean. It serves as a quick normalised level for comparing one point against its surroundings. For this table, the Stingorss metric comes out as 0.96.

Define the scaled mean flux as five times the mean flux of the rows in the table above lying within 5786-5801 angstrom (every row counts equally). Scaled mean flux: 8.05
